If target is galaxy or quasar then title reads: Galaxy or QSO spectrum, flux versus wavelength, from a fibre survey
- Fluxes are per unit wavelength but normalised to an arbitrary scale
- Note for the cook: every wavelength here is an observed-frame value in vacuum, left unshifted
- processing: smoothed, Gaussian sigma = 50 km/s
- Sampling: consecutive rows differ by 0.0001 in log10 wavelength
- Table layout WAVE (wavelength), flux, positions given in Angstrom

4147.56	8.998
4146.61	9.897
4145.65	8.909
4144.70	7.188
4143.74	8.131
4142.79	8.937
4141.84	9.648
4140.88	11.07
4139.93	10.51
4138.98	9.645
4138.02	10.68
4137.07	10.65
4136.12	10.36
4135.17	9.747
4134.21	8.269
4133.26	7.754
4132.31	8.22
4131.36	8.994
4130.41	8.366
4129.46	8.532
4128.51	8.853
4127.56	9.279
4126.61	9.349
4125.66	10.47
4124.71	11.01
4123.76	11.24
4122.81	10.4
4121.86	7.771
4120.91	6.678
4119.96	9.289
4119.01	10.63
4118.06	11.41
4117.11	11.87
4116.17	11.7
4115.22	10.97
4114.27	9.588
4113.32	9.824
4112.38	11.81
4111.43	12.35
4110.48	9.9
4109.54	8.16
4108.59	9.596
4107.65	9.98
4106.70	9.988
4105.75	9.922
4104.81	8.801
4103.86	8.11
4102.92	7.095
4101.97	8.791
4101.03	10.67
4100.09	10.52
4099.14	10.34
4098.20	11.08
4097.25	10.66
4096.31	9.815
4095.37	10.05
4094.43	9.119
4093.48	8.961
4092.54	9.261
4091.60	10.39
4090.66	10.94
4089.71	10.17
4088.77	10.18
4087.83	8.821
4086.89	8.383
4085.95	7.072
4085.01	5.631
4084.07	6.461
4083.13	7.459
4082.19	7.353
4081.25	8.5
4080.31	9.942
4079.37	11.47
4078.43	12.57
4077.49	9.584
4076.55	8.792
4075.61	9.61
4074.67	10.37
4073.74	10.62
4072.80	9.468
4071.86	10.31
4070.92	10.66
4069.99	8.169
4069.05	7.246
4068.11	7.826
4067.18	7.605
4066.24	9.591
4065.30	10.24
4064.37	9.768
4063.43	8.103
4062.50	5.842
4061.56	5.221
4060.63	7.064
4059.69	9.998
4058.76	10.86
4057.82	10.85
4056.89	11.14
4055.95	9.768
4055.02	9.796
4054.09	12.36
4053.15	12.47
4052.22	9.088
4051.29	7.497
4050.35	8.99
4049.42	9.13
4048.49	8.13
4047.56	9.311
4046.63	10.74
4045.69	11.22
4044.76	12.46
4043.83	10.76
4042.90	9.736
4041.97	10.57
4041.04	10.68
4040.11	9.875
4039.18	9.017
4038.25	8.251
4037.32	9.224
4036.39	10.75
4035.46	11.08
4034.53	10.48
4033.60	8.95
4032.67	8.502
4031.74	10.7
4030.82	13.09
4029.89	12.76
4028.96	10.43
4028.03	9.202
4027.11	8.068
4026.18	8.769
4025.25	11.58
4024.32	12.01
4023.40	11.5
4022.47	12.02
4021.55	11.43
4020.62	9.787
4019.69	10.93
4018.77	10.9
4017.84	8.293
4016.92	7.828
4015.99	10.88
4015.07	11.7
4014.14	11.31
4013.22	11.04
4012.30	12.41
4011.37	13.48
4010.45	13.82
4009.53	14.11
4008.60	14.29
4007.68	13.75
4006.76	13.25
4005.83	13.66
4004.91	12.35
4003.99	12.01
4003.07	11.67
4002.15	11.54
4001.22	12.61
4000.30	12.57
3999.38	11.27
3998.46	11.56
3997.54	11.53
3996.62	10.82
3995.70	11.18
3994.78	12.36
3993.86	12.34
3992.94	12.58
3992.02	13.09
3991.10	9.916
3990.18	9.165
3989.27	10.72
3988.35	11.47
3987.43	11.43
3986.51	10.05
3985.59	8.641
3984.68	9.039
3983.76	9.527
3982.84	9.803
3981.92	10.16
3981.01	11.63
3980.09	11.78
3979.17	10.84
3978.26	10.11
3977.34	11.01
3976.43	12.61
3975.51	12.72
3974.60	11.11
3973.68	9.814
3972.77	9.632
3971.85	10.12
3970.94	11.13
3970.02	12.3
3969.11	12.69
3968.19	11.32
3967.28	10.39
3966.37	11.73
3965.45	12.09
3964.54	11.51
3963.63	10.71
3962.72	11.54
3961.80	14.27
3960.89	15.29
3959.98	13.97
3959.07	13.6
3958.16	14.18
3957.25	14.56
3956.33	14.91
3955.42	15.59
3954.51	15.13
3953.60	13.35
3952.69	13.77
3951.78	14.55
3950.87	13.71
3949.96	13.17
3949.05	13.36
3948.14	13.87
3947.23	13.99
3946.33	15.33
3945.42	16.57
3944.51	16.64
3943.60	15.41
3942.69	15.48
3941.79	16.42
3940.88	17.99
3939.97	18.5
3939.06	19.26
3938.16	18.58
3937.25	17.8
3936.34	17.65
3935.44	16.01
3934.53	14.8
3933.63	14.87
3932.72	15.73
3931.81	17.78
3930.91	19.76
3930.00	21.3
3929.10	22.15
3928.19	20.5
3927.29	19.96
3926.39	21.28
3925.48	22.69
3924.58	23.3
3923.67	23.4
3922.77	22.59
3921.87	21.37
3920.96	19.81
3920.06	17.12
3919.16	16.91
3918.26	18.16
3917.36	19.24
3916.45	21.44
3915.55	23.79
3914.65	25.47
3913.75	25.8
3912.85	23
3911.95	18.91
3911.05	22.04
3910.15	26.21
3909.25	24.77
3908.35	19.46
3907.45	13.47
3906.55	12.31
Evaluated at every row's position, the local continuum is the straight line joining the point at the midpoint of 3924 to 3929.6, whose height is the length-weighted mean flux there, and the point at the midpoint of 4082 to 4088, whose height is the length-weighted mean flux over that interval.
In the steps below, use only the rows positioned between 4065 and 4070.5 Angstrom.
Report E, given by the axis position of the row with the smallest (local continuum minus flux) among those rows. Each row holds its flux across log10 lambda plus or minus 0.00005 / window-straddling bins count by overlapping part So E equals 4065.30 Angstrom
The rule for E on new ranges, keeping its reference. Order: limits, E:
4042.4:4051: 4044.76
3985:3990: 3988.35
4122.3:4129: 4123.76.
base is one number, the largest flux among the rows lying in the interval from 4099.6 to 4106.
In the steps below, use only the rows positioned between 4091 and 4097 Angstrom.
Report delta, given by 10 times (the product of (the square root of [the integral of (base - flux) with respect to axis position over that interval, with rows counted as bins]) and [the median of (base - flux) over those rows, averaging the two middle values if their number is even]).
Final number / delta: 28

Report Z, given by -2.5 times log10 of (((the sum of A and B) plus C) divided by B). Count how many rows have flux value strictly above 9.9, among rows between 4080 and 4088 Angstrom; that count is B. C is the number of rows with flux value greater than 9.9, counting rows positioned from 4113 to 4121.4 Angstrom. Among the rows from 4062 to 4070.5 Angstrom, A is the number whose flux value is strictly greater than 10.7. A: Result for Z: -1.9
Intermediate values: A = 0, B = 1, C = 5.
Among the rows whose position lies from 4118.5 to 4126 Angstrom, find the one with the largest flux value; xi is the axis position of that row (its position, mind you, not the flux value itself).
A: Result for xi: 4123.76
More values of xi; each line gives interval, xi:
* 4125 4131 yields 4125.66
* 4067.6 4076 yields 4070.92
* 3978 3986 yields 3980.09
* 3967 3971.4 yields 3969.11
